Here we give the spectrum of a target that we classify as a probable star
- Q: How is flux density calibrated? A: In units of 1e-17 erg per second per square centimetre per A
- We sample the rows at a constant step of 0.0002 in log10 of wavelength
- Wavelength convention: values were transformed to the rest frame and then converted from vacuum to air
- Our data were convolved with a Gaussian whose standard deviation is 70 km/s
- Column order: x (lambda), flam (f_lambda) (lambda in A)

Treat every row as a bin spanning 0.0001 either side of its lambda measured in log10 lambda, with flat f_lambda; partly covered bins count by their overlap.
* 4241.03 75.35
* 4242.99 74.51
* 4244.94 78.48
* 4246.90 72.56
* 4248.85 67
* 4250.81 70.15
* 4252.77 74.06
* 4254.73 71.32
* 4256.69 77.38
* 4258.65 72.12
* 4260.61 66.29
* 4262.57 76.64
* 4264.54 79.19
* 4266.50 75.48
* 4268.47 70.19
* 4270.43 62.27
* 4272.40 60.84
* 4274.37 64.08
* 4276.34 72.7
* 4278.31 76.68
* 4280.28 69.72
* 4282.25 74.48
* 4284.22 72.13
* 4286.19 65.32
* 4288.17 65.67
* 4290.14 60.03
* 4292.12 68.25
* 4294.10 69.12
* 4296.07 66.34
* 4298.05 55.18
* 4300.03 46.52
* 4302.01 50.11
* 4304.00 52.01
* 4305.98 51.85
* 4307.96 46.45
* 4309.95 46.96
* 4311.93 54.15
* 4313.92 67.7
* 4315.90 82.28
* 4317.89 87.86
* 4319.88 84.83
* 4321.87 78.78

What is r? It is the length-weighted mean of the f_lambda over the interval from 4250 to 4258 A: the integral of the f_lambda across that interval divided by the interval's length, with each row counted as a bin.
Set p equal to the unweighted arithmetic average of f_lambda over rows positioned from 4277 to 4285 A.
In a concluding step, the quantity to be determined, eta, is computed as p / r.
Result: 1.00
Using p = 73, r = 73.2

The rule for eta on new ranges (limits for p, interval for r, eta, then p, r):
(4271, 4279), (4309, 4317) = 1.08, 69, 63.2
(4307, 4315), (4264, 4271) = 0.75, 54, 71.9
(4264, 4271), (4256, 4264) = 0.98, 72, 73.3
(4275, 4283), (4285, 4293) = 1.13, 73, 65.0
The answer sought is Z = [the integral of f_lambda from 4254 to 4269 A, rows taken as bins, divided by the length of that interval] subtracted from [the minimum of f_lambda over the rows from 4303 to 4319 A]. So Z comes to -27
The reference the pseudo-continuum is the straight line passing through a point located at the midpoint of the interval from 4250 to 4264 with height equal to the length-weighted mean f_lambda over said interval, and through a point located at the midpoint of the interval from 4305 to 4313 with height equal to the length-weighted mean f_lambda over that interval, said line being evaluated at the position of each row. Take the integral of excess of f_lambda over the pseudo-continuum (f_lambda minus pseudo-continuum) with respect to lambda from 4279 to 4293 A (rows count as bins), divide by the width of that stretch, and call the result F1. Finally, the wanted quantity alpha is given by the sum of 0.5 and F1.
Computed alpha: 8.5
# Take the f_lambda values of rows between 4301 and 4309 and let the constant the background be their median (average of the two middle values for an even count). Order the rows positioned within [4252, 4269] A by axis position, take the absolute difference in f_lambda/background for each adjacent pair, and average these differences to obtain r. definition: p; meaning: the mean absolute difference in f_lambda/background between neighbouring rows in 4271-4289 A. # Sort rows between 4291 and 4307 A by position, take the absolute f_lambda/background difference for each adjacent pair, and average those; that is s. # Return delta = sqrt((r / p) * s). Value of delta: 0.30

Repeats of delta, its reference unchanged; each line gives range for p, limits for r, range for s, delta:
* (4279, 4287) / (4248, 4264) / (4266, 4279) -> 0.34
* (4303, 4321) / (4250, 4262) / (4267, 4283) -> 0.28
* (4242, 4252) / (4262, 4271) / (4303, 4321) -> 0.36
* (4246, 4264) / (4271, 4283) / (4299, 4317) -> 0.34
